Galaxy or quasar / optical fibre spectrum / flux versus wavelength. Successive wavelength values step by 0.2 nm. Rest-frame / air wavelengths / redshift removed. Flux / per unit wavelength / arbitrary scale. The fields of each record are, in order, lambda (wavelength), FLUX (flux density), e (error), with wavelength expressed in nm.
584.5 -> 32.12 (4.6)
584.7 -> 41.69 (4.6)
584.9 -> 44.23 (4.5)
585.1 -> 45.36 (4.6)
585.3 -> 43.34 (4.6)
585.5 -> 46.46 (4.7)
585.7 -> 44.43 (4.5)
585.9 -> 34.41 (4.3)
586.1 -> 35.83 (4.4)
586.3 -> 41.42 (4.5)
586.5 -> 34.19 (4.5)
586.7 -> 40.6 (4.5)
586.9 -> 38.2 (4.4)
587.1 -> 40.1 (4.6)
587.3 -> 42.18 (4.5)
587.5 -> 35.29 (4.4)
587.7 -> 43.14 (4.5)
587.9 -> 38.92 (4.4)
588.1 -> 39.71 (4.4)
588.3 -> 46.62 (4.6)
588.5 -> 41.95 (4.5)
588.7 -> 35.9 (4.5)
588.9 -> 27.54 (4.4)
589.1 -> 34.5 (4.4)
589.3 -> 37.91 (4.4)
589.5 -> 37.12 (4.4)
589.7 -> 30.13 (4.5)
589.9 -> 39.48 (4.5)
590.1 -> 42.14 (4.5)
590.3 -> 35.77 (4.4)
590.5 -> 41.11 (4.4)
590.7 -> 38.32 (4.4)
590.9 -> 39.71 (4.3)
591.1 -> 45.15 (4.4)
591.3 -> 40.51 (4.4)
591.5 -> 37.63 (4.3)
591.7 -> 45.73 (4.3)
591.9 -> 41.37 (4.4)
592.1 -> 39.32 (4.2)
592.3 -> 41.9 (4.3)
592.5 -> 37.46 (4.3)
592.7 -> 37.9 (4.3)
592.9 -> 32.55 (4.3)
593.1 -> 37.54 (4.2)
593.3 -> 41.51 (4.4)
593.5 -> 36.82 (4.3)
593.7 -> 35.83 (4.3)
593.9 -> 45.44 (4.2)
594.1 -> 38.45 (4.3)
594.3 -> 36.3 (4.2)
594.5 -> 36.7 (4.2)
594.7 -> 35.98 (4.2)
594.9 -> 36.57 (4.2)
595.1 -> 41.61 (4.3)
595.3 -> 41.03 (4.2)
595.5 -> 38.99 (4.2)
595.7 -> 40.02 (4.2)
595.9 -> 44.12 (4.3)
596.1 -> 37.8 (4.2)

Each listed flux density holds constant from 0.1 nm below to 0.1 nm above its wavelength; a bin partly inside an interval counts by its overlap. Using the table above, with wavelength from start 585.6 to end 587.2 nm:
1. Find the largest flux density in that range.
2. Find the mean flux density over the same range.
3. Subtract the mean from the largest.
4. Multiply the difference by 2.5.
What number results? 14.5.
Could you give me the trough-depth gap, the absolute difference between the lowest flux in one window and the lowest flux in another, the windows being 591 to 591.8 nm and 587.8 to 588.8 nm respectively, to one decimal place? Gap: 1.7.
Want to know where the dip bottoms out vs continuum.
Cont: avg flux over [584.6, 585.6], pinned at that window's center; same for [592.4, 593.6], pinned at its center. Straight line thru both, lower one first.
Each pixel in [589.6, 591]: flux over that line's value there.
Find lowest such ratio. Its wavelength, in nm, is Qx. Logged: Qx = 589.7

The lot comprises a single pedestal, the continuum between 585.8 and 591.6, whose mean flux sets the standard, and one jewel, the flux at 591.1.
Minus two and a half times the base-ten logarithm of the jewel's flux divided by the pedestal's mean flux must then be -0.17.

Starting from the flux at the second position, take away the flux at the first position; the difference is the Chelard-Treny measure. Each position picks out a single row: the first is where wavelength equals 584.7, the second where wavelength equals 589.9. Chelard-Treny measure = -2.2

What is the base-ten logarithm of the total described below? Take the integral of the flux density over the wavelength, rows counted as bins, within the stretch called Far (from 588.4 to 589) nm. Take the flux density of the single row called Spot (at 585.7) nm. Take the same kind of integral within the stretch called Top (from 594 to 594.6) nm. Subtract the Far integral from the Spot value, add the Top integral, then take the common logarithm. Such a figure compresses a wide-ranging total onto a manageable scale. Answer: 1.66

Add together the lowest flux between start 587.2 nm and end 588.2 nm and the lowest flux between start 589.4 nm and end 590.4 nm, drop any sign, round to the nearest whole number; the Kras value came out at 65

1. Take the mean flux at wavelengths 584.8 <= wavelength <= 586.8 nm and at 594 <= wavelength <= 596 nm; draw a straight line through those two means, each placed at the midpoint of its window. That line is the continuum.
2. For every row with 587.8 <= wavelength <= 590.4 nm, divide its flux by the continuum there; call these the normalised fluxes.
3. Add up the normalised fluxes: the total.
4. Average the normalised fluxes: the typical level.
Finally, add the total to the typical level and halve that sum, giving 6.5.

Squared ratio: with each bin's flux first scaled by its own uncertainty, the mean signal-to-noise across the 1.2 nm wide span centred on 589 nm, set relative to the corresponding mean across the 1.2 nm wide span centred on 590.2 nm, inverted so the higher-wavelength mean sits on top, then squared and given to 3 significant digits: 1.11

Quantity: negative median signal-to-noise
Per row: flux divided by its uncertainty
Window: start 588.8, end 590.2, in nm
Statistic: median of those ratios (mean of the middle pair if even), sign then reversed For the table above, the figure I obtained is -8.4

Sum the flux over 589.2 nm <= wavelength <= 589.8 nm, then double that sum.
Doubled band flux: 210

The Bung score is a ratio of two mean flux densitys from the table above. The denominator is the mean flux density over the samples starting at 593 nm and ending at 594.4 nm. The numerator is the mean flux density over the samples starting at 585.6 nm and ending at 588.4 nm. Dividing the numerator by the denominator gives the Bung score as 1.02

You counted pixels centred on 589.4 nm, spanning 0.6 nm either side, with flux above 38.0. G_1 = 1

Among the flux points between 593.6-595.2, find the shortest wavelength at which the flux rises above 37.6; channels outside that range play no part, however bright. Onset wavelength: 593.9 nm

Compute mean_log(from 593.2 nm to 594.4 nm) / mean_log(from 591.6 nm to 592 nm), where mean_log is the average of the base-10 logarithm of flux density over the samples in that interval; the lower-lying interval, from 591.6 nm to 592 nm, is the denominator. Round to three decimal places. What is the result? 0.971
